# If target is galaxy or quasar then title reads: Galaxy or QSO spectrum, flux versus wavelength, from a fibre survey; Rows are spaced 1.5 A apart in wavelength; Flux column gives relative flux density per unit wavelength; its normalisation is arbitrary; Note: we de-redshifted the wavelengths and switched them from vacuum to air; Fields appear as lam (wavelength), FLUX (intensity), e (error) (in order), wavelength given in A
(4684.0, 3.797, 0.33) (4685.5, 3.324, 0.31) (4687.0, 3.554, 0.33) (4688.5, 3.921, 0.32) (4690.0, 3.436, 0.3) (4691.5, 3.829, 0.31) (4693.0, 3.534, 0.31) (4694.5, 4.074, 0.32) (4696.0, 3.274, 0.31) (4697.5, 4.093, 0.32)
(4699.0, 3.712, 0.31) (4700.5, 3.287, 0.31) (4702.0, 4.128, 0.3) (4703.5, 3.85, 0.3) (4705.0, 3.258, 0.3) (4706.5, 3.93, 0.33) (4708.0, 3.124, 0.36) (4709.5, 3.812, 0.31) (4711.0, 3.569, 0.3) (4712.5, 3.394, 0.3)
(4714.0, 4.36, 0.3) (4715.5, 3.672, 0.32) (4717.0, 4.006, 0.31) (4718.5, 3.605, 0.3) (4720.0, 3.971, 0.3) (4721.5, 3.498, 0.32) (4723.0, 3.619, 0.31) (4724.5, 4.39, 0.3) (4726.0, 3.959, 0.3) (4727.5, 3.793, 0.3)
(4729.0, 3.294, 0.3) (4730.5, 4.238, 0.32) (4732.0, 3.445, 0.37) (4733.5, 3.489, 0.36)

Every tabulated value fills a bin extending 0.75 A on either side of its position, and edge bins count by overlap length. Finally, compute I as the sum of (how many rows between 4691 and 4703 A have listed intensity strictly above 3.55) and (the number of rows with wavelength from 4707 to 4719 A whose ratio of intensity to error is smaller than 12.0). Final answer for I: 9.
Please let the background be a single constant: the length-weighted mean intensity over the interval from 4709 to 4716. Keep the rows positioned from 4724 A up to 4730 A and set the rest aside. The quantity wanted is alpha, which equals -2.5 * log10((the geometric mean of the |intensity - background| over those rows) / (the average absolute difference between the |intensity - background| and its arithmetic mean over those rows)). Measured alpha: 0.1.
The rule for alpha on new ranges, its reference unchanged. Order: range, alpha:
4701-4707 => -0.4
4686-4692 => -0.8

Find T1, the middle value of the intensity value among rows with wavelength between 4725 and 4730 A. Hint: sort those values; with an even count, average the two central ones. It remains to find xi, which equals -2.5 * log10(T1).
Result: -1.45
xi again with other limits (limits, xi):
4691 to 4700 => -1.44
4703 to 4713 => -1.38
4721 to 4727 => -1.45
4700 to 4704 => -1.46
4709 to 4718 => -1.43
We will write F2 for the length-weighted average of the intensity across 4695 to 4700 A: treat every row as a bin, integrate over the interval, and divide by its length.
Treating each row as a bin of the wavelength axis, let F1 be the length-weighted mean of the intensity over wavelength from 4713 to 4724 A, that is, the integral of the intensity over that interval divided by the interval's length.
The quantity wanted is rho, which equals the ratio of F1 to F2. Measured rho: 1.04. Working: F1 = 3.822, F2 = 3.69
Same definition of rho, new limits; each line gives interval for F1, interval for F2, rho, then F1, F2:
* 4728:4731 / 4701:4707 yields 0.99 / 3.729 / 3.76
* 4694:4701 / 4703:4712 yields 1.03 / 3.689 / 3.58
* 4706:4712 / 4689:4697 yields 0.98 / 3.586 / 3.65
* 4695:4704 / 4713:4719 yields 0.96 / 3.730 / 3.90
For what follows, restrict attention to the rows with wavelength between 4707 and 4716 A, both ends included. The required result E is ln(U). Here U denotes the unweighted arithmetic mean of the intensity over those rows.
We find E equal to 1.30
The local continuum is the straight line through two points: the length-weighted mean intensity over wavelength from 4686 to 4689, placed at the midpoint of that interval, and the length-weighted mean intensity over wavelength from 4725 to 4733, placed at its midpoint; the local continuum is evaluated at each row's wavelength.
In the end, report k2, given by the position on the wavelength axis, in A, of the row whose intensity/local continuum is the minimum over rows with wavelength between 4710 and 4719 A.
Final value 4712.5 A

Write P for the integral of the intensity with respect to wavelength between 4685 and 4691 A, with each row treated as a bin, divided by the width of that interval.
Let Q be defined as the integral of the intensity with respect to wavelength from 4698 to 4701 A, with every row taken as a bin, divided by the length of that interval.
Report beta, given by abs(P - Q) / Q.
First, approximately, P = 3.6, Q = 3.57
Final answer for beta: 0.004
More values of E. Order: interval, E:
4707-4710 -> 1.24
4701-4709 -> 1.30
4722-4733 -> 1.34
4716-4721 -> 1.35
